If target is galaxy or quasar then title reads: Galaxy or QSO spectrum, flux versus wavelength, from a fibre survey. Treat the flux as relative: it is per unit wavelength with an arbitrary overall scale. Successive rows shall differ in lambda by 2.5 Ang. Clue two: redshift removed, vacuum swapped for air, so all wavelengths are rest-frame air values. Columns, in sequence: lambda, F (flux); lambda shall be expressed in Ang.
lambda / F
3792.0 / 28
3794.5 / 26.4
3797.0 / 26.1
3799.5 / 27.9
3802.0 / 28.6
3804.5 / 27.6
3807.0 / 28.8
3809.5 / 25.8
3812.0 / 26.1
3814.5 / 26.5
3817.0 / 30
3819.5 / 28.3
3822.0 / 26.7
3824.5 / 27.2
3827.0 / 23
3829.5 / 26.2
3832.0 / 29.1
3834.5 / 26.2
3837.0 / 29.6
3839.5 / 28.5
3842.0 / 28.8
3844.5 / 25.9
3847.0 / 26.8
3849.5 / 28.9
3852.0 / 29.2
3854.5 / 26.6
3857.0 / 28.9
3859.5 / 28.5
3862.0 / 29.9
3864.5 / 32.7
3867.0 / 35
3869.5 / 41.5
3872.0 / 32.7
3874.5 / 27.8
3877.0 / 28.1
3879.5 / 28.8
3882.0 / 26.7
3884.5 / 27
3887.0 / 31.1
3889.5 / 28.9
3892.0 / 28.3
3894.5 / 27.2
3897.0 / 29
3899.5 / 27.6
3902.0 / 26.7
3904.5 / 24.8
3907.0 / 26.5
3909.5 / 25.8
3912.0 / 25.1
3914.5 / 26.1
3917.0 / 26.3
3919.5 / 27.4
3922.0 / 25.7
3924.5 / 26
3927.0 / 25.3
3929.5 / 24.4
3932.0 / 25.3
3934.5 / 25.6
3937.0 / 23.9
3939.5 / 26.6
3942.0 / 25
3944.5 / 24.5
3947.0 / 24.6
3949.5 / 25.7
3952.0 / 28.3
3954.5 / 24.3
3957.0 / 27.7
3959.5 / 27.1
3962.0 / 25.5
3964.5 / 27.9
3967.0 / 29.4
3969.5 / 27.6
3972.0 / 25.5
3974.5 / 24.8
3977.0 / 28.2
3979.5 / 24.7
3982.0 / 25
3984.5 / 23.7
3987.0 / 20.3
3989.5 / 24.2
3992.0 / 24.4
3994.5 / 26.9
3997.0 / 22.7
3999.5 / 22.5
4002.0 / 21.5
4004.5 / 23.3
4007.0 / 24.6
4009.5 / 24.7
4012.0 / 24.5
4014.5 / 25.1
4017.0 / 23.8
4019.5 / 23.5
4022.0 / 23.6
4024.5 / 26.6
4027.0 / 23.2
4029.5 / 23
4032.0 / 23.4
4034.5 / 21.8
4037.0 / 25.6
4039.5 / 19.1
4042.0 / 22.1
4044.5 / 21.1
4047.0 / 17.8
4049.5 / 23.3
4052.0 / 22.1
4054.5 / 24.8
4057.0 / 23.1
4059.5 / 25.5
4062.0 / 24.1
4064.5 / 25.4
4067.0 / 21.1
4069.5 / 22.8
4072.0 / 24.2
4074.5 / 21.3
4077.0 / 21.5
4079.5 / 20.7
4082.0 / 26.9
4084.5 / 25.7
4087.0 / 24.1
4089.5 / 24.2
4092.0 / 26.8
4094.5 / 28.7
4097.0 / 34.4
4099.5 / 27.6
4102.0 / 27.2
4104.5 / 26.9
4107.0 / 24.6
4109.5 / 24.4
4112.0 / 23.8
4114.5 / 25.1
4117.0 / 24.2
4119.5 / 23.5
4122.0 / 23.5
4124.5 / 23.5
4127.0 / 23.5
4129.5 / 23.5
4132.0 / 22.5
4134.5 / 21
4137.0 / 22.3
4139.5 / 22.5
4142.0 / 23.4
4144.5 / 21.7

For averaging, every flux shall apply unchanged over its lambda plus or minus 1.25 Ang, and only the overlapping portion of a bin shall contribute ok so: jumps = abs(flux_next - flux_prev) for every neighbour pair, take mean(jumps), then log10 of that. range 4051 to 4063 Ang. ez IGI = 0.312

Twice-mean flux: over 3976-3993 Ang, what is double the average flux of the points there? 49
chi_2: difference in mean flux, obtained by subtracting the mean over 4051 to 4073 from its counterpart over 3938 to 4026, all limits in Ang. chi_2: 1.4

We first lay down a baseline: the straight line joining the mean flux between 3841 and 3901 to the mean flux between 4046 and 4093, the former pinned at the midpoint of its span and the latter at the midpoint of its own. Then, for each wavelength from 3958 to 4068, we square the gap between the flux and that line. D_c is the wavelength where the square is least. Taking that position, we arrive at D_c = 4014.5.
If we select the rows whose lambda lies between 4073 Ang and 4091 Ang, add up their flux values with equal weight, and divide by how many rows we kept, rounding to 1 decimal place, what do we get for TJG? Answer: 23.5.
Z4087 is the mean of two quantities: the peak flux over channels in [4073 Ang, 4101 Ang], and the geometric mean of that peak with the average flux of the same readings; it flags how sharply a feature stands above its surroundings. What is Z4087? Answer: 32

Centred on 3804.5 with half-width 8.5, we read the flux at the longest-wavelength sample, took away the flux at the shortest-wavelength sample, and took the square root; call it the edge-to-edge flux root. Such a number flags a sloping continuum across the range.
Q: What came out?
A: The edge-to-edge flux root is 0.0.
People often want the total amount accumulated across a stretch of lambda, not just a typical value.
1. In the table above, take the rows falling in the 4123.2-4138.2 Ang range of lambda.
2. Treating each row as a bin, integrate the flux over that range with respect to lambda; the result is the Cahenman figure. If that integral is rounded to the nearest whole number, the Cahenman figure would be 341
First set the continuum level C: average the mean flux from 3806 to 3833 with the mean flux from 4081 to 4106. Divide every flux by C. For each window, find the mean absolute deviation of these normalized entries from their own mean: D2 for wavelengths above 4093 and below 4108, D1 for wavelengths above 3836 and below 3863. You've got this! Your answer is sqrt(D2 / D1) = 1.46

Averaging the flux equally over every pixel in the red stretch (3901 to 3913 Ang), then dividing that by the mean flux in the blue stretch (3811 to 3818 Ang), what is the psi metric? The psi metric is 0.94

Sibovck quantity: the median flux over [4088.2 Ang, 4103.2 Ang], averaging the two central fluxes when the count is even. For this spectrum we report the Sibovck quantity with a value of 27.4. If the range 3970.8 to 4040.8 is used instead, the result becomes 24.0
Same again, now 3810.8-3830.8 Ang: 26.6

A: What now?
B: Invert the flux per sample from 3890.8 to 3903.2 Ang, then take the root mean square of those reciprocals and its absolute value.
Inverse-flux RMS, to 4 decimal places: 0.0361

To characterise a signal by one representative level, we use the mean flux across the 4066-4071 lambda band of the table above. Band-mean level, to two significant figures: 22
